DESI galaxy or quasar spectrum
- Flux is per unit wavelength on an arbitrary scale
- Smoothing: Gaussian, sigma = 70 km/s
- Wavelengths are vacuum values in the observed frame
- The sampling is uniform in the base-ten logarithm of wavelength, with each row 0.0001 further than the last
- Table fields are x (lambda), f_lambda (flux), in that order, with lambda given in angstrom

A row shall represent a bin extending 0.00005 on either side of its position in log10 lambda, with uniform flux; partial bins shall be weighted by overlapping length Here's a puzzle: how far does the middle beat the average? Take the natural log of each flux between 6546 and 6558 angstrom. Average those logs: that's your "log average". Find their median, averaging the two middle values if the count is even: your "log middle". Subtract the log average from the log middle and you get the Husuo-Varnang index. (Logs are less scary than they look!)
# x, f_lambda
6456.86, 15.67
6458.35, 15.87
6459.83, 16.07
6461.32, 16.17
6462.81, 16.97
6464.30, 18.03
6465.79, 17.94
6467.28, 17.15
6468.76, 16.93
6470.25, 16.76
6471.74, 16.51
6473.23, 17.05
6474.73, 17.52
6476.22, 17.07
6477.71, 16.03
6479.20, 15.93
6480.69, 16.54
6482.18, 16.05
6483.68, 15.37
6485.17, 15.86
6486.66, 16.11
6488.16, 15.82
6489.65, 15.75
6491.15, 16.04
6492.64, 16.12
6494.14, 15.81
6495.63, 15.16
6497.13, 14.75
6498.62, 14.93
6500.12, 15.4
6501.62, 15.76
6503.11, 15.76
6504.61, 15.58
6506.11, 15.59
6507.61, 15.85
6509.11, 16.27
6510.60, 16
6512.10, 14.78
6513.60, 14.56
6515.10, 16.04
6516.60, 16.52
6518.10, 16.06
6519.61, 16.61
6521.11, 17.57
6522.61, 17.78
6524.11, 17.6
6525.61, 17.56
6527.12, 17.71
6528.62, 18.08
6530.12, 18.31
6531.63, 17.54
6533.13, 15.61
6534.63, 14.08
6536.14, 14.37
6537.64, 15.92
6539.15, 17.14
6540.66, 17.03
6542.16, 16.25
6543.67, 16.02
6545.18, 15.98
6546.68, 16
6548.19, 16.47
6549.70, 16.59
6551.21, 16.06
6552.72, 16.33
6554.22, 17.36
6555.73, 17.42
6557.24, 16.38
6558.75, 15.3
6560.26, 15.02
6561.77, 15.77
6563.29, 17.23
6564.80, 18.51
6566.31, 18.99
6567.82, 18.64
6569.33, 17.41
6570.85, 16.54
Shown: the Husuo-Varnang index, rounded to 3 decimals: -0.009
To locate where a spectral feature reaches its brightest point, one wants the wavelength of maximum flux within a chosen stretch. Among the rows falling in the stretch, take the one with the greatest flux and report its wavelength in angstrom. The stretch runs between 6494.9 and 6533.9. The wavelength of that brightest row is 6530.12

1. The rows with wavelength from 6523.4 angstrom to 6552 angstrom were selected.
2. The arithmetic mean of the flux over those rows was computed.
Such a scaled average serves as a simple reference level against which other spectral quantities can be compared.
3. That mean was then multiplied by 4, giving 66.2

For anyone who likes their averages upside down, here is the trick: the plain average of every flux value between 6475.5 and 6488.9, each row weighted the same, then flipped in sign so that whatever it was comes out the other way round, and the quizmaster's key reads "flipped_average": -16.1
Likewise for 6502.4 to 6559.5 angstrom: -16.4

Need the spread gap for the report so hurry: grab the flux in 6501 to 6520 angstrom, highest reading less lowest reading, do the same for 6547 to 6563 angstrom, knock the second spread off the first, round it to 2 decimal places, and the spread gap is -0.35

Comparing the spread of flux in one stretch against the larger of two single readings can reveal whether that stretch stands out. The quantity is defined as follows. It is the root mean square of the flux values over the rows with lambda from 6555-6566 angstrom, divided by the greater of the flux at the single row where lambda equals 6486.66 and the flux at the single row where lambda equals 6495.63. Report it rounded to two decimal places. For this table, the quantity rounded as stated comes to 1.03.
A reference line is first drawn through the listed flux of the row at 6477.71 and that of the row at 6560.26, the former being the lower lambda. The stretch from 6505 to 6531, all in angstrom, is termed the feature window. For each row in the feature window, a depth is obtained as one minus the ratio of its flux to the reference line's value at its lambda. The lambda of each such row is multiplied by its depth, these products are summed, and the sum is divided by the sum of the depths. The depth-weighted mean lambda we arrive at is 6524.9 angstrom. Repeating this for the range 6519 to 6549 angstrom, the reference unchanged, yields 6531.1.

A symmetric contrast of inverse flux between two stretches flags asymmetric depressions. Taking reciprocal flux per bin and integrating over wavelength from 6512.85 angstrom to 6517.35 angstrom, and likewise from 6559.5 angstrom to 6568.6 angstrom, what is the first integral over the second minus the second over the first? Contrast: -1.3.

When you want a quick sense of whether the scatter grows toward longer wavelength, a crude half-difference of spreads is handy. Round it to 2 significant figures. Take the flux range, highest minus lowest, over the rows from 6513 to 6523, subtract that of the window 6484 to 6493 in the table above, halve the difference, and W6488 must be 1.4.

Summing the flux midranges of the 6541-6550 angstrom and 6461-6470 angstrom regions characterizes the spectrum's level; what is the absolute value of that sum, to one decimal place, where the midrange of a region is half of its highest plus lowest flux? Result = 33.4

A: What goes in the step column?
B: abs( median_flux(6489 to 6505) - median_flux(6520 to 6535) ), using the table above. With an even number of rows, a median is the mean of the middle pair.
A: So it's 1.8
